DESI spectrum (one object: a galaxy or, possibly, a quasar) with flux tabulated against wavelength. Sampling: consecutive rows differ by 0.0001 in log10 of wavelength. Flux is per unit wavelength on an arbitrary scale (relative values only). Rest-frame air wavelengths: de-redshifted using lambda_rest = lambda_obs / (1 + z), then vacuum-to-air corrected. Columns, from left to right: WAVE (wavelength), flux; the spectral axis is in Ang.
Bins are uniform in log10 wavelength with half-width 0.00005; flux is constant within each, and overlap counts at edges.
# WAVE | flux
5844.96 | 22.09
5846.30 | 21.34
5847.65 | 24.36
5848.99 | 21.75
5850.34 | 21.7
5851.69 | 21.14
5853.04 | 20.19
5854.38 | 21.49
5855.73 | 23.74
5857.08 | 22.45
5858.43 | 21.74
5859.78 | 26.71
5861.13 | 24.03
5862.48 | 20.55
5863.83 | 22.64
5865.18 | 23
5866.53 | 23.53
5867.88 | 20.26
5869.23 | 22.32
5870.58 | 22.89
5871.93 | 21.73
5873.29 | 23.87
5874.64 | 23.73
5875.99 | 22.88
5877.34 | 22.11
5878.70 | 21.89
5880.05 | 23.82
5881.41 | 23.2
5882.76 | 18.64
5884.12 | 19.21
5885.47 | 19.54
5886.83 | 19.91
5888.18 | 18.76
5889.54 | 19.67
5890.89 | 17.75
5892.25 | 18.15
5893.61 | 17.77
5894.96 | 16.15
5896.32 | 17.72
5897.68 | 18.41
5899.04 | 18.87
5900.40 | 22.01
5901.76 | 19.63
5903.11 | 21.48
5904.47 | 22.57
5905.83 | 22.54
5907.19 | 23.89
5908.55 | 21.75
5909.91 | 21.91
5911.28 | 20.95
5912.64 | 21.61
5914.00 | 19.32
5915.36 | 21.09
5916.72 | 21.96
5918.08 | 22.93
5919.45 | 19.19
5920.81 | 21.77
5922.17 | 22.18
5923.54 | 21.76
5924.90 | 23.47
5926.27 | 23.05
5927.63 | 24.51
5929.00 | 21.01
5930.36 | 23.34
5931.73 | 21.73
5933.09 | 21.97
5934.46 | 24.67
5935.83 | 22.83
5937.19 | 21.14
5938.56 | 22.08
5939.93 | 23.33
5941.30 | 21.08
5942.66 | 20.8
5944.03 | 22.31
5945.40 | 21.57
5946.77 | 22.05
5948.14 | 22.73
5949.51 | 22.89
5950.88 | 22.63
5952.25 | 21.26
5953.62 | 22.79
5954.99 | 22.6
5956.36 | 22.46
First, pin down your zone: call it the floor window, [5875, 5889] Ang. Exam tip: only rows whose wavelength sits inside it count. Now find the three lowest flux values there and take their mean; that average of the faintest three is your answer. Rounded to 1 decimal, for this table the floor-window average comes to 18.9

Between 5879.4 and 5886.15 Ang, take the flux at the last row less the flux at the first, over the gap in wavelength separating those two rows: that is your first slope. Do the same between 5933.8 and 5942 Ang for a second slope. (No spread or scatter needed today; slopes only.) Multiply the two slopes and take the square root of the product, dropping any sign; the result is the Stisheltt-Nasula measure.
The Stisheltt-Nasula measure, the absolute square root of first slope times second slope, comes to 0.64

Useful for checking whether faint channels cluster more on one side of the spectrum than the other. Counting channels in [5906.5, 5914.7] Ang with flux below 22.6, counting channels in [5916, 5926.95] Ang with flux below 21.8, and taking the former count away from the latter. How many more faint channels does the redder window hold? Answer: -2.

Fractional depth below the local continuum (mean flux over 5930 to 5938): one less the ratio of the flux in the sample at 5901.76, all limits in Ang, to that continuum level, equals 0.13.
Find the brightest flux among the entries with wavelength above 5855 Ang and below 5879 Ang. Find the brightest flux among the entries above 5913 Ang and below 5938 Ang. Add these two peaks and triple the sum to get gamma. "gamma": 154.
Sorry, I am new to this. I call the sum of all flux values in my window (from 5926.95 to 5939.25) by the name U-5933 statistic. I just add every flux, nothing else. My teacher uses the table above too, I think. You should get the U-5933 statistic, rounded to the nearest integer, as 203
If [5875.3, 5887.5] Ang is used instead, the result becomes 191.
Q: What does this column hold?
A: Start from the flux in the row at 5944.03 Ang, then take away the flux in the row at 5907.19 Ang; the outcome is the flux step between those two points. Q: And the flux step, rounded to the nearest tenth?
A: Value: -1.6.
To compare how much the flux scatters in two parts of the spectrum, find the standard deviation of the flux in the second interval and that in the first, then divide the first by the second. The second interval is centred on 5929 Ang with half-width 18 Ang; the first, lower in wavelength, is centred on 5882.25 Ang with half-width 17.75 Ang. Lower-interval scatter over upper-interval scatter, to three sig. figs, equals 1.83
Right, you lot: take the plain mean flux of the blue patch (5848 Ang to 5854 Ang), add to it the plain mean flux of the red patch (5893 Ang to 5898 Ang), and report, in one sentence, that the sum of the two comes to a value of 39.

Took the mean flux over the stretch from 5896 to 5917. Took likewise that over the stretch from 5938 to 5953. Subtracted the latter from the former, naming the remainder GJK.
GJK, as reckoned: -1.1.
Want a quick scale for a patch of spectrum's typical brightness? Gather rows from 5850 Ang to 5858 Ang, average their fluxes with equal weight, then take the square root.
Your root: 4.667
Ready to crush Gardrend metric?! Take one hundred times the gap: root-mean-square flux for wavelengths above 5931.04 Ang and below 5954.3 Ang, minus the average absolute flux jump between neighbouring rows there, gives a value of 2113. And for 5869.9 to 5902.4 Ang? 1924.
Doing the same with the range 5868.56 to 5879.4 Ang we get 2185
